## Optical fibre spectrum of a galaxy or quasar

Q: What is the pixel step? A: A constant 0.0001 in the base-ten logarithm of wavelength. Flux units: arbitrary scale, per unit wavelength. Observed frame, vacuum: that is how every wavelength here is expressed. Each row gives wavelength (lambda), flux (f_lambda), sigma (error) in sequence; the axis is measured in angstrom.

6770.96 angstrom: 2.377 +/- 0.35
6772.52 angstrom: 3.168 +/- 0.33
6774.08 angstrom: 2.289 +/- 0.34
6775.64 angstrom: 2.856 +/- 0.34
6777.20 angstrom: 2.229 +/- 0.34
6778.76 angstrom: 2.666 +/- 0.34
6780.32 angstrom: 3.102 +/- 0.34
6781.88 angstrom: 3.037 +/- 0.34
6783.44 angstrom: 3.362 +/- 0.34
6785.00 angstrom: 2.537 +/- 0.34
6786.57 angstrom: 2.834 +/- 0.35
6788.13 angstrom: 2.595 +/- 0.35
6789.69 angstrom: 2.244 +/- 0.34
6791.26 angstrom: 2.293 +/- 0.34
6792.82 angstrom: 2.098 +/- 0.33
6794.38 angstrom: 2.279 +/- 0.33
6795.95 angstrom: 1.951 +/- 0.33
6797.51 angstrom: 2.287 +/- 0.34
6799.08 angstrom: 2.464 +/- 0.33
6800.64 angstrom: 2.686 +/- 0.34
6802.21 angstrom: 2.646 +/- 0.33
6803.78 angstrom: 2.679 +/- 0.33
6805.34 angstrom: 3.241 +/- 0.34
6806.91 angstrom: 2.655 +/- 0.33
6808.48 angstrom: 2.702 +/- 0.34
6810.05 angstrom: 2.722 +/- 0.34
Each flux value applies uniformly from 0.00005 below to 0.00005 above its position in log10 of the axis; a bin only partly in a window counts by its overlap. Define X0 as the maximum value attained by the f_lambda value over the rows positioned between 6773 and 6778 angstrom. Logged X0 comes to 2.856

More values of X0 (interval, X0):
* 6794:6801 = 2.686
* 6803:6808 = 3.241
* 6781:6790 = 3.362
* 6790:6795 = 2.293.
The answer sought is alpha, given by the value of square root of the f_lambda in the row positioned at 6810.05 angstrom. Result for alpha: 1.65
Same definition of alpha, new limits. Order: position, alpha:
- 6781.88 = 1.74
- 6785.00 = 1.59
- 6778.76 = 1.63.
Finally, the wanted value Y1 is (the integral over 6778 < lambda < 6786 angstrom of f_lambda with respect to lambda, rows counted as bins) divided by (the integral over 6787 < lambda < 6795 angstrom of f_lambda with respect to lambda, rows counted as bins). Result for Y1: 1.26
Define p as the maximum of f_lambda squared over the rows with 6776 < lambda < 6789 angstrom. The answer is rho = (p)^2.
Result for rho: 128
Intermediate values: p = 11.3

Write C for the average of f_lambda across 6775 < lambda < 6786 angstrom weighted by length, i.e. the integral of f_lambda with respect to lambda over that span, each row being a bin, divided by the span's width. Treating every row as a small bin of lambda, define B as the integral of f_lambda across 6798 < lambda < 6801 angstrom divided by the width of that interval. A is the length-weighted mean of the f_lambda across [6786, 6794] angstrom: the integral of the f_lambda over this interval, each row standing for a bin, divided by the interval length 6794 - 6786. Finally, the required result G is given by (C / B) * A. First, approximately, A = 2.4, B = 2.5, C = 2.8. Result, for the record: 2.7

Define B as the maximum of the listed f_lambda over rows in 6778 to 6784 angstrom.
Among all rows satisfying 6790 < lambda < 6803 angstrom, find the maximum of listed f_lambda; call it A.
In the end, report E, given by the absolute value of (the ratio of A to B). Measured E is 0.80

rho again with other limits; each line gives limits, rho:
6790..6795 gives 28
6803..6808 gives 110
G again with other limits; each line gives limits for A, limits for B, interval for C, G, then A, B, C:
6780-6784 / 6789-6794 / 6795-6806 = 3.6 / 3.2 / 2.2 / 2.6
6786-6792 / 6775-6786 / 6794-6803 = 2.1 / 2.5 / 2.8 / 2.4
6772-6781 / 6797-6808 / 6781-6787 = 3.0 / 2.7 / 2.7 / 3.0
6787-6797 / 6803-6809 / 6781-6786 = 2.4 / 2.3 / 2.8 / 3.0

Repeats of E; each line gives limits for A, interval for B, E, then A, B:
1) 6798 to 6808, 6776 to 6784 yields 0.96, 3.241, 3.362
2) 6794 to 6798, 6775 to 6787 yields 0.68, 2.287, 3.362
